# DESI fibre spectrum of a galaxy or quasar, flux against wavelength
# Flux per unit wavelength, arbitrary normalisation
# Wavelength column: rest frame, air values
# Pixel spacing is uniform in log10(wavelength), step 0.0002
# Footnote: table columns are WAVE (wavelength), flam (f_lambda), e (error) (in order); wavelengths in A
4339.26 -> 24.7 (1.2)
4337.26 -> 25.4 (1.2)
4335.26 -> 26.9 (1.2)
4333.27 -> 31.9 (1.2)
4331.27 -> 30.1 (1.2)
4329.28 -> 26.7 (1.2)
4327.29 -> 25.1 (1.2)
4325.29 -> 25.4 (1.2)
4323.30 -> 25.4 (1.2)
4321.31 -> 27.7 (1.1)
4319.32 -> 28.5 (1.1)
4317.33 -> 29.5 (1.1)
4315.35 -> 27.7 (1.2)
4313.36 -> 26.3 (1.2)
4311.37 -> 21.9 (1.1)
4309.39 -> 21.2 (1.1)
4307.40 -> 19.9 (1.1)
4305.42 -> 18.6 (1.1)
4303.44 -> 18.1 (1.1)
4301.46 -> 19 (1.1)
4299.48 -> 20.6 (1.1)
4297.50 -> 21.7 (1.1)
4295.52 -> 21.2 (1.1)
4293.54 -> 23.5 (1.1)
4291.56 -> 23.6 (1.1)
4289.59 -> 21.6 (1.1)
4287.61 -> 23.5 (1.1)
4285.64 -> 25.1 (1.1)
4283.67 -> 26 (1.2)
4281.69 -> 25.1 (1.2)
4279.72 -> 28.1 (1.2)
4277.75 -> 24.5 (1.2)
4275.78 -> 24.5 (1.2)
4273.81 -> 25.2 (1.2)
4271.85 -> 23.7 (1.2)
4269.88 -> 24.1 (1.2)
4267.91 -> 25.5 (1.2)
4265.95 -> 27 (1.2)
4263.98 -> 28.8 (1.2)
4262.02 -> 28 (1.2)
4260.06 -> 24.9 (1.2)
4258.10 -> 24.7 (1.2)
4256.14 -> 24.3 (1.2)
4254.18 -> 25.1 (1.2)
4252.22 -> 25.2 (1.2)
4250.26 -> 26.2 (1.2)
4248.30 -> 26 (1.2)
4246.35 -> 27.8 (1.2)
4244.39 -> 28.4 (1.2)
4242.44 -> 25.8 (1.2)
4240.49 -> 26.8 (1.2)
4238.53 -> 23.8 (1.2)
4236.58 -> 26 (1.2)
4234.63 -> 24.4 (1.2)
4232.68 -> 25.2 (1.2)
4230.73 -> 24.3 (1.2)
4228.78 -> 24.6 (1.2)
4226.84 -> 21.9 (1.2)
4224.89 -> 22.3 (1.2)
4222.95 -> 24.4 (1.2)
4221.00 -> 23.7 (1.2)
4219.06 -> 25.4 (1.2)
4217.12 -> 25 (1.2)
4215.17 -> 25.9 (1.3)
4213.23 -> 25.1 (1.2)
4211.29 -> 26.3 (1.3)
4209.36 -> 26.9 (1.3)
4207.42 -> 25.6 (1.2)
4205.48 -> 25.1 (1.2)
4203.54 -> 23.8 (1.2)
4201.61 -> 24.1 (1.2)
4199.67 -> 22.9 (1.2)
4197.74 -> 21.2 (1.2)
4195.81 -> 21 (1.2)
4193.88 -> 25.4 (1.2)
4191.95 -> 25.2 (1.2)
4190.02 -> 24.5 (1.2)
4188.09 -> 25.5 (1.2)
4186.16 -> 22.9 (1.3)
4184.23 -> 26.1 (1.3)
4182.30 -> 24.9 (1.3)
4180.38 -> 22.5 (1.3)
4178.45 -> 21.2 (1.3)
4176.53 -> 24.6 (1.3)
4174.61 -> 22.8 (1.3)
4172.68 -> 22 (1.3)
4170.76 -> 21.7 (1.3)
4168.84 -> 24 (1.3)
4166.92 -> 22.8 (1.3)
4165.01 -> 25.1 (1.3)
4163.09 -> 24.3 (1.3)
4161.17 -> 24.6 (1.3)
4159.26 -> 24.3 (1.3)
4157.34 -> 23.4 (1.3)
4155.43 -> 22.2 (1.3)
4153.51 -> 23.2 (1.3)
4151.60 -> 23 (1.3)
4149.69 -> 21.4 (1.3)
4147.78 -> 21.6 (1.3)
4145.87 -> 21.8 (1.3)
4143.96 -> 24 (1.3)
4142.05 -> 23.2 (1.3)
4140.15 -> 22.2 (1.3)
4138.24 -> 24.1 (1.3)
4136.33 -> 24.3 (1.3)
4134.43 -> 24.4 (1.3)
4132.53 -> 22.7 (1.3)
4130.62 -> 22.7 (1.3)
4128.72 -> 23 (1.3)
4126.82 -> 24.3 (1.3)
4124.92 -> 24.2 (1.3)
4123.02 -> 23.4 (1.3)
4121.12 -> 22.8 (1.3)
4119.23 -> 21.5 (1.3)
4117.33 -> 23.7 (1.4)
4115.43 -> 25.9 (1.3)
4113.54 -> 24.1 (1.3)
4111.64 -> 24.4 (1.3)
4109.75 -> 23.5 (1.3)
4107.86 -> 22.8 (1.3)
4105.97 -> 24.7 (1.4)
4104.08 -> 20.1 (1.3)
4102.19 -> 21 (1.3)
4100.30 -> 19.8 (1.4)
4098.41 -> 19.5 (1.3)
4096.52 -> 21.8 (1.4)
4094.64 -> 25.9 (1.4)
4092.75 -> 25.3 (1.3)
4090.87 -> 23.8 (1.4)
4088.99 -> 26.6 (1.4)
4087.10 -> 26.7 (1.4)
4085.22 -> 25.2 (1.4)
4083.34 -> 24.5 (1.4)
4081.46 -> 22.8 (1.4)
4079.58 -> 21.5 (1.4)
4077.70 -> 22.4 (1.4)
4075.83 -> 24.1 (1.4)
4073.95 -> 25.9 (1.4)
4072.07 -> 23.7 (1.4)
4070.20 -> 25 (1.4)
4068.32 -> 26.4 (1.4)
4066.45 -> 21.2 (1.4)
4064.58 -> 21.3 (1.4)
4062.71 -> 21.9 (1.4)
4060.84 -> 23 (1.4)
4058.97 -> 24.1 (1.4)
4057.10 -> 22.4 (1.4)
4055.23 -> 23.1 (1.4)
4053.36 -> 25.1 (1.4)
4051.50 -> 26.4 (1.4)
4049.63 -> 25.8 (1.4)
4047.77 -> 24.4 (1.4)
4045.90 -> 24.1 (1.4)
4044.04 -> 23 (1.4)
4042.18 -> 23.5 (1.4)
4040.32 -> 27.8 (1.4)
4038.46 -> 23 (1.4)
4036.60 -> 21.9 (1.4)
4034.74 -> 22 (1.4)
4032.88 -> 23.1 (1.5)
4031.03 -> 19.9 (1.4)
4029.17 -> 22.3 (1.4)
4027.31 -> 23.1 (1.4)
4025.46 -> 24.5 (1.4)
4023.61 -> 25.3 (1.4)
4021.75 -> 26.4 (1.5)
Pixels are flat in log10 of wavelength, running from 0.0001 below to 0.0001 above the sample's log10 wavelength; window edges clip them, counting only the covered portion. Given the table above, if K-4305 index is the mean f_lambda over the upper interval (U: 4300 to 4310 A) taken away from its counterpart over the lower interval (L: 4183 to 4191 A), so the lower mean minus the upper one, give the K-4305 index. 5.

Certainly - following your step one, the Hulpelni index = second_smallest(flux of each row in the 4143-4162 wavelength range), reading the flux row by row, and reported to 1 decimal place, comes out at 21.6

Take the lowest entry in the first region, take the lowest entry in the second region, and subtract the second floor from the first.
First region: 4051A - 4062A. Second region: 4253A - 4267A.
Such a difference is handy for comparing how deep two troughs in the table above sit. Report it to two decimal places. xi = -1.90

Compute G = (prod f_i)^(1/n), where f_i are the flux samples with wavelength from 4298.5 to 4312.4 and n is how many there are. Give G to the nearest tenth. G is 19.9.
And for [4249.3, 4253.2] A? 25.7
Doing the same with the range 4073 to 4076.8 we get 25.0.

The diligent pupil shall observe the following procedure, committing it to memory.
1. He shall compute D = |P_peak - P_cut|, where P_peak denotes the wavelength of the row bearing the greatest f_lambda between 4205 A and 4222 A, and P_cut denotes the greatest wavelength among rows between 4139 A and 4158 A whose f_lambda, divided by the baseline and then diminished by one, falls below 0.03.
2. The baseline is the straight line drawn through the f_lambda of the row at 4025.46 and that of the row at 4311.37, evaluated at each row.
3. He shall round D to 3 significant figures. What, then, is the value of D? 52.0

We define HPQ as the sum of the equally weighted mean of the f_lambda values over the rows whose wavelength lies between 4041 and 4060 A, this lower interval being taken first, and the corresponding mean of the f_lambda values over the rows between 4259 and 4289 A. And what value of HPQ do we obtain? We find 49.8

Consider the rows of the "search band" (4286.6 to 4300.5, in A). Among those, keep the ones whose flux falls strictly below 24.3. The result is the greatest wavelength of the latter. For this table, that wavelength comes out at 4299.48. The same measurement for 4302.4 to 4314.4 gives 4311.37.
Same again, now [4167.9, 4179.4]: 4178.45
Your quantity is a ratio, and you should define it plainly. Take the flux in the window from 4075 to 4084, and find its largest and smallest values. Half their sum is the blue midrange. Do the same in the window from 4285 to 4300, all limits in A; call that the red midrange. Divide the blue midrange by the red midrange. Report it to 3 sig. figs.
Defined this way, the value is 1.01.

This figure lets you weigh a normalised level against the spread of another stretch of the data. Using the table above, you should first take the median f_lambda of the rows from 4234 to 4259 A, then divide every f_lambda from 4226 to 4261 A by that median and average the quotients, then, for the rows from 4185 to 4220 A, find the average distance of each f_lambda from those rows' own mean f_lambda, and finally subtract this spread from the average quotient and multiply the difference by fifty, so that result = -14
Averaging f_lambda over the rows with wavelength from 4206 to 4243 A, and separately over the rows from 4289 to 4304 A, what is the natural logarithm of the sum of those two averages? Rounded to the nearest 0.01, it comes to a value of 3.83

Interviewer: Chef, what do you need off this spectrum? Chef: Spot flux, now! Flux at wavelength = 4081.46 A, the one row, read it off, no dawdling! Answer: 22.8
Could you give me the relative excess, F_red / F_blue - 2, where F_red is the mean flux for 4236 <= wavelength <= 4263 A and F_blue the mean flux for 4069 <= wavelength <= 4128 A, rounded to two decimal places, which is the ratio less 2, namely -0.90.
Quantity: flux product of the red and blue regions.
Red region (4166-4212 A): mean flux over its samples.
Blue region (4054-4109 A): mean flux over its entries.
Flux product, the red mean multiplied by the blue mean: 557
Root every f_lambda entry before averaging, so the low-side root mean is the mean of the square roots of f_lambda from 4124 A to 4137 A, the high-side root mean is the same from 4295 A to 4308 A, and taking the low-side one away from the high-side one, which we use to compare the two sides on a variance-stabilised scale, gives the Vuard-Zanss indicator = -0.41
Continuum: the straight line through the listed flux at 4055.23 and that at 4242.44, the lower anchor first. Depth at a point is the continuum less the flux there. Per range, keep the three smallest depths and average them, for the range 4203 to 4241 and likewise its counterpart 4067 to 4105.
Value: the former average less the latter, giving 1.9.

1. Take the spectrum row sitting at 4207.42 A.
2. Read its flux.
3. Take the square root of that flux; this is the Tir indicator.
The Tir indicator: 5.06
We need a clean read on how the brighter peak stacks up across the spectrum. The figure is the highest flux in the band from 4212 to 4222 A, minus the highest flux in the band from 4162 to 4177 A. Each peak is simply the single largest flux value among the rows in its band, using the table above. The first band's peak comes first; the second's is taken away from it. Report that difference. 0.8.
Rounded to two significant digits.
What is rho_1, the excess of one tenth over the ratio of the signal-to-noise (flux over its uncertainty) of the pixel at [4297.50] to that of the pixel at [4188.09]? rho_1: -0.83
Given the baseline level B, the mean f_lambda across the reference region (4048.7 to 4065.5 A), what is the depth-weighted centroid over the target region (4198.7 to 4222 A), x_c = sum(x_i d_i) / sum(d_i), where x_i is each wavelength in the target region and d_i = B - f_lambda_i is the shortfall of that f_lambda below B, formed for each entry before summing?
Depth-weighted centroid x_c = 4212.2 A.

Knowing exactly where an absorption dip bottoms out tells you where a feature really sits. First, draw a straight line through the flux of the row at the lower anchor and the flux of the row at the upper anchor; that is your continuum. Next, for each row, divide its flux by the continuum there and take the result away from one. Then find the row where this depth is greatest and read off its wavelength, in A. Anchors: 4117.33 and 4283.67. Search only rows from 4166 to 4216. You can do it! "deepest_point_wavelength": 4195.81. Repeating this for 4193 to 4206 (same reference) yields 4195.81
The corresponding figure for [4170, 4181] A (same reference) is 4178.45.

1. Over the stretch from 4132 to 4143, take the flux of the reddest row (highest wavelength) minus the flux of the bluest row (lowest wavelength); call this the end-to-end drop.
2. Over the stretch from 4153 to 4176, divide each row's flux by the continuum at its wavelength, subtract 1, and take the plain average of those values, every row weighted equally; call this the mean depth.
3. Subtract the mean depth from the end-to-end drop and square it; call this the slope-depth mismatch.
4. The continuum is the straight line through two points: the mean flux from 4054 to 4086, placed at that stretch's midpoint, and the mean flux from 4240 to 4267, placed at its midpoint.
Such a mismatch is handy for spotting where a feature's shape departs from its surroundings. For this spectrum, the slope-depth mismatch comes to 0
